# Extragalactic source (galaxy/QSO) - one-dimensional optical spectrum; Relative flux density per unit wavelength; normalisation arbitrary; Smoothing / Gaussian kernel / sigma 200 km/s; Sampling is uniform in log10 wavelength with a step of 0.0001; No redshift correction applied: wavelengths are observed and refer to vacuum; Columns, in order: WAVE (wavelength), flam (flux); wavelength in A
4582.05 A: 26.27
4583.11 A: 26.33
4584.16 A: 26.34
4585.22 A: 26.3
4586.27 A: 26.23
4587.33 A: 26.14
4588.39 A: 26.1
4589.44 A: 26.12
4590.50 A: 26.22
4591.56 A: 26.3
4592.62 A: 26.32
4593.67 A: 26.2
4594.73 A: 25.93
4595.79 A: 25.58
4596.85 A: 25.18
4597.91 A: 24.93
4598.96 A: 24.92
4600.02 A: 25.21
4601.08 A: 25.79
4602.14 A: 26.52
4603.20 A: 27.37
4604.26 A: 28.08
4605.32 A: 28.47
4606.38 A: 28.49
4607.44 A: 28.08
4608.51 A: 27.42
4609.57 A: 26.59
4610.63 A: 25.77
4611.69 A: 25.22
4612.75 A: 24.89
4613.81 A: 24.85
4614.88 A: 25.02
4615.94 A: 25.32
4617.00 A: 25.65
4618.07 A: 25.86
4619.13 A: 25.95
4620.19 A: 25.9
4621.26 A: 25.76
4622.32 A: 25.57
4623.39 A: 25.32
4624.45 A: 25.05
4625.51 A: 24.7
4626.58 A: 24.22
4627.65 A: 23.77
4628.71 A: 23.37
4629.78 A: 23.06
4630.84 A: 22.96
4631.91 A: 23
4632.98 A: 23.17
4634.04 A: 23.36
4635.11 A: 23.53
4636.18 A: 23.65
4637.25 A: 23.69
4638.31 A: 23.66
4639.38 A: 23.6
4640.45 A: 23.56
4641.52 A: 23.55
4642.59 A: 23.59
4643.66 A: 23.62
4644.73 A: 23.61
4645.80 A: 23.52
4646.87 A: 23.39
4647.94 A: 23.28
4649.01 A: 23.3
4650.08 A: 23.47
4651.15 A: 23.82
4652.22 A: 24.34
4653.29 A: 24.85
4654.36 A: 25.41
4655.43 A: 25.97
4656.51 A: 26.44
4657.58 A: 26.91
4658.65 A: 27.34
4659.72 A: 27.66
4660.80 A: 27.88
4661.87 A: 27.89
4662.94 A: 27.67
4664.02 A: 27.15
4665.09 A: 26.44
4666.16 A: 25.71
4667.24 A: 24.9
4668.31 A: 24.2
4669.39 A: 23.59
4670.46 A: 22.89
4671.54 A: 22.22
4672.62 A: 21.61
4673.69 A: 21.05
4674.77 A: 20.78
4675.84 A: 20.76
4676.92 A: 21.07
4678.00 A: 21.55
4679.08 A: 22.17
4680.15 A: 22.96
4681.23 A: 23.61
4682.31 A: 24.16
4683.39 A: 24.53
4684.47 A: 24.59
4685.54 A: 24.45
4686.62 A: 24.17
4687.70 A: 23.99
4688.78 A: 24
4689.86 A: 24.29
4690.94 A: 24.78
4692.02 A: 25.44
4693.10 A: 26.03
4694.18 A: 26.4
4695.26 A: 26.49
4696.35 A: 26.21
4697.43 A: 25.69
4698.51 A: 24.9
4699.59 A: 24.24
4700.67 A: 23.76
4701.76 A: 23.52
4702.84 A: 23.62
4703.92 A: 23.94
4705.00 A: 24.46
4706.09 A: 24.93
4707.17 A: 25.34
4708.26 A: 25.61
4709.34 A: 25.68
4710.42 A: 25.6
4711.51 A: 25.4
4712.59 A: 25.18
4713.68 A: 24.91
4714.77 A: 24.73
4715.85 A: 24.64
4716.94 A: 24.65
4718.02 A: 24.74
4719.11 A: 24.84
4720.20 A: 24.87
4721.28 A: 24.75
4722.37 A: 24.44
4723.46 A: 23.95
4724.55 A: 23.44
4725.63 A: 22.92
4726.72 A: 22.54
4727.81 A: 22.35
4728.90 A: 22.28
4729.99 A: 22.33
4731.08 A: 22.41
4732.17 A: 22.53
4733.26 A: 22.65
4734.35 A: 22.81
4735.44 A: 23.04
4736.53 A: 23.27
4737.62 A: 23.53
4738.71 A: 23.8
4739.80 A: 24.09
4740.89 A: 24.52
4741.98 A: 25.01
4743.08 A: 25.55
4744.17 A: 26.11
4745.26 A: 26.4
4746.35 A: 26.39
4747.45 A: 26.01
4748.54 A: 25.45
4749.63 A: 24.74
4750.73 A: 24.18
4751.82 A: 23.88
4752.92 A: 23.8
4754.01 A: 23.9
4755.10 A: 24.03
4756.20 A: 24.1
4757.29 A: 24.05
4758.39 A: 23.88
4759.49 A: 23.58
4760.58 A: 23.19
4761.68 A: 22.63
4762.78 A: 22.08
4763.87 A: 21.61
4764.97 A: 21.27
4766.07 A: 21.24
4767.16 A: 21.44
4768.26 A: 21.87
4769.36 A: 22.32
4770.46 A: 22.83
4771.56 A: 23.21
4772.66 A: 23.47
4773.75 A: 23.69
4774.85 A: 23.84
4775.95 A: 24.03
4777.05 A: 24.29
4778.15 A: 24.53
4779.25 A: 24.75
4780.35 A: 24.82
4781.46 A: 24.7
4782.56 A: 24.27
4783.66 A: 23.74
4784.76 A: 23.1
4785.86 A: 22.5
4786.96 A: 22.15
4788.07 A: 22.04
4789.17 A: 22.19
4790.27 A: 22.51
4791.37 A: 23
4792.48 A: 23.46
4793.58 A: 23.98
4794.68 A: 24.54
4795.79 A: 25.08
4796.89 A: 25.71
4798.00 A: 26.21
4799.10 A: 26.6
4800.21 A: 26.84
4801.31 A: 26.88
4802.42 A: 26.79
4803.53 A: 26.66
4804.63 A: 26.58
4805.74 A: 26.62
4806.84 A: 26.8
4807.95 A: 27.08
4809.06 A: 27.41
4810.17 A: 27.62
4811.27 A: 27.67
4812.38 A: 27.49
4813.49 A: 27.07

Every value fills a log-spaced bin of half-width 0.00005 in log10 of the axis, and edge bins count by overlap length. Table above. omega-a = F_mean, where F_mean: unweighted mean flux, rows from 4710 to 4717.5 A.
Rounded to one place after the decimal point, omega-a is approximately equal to 25.0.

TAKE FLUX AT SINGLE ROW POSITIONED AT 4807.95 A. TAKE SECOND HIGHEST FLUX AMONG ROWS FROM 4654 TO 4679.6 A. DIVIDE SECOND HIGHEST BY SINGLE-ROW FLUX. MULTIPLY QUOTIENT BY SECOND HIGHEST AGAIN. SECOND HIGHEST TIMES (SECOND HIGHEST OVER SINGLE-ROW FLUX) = 28.7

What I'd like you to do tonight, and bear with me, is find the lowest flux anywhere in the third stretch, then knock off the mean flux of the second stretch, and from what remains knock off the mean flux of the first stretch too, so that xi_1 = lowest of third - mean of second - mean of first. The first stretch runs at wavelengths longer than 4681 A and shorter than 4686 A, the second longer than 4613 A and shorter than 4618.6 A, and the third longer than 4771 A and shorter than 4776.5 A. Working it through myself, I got -26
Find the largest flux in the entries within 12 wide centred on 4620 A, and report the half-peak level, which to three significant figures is 13.0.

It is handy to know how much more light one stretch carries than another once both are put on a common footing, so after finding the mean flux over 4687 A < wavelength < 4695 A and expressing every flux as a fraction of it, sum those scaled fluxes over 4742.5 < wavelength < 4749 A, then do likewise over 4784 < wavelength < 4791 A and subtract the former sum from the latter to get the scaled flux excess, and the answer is -0.86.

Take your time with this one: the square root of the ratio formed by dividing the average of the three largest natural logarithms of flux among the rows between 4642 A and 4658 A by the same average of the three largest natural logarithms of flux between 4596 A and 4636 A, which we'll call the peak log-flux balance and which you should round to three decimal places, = 0.990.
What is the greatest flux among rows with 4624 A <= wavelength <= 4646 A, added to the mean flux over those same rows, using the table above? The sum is 49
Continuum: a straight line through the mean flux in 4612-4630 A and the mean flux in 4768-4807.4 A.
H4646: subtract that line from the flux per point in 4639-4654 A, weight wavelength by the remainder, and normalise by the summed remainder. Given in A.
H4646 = 4645.5 A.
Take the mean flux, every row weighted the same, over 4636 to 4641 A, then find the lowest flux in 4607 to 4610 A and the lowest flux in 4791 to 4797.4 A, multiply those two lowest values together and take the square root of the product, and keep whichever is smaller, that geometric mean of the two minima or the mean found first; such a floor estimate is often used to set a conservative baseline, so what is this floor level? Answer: 23.6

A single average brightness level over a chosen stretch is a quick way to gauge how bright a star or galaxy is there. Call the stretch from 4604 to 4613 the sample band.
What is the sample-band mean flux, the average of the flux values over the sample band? 27.0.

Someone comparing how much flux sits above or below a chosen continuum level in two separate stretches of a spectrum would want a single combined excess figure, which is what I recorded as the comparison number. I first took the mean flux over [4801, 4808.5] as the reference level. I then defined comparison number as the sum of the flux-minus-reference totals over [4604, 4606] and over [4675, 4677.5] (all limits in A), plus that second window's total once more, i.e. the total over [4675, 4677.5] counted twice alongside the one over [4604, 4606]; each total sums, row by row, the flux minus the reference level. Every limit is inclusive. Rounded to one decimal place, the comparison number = -20.4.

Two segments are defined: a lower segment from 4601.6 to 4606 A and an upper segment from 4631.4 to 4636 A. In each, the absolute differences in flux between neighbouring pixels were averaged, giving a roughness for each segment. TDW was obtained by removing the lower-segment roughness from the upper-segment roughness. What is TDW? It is -0.47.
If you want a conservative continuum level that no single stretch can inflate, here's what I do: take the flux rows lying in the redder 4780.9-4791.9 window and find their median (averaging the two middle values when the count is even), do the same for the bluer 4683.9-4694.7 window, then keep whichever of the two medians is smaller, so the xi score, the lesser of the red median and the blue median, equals 22.8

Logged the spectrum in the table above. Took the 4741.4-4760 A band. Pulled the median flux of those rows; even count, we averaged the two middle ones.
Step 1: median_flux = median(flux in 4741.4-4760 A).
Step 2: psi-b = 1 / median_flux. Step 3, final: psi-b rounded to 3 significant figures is 0.0414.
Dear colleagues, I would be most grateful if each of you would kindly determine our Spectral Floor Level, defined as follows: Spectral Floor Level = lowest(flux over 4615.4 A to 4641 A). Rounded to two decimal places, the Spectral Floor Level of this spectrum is 22.96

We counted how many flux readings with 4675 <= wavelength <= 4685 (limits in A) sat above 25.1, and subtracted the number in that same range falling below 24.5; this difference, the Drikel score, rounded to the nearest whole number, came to -7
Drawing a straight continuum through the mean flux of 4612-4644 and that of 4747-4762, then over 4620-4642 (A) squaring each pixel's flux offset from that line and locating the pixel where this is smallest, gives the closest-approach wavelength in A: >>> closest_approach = 4626.58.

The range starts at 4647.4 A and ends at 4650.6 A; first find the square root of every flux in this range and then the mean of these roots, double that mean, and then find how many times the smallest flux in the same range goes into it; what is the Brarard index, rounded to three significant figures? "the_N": 0.415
